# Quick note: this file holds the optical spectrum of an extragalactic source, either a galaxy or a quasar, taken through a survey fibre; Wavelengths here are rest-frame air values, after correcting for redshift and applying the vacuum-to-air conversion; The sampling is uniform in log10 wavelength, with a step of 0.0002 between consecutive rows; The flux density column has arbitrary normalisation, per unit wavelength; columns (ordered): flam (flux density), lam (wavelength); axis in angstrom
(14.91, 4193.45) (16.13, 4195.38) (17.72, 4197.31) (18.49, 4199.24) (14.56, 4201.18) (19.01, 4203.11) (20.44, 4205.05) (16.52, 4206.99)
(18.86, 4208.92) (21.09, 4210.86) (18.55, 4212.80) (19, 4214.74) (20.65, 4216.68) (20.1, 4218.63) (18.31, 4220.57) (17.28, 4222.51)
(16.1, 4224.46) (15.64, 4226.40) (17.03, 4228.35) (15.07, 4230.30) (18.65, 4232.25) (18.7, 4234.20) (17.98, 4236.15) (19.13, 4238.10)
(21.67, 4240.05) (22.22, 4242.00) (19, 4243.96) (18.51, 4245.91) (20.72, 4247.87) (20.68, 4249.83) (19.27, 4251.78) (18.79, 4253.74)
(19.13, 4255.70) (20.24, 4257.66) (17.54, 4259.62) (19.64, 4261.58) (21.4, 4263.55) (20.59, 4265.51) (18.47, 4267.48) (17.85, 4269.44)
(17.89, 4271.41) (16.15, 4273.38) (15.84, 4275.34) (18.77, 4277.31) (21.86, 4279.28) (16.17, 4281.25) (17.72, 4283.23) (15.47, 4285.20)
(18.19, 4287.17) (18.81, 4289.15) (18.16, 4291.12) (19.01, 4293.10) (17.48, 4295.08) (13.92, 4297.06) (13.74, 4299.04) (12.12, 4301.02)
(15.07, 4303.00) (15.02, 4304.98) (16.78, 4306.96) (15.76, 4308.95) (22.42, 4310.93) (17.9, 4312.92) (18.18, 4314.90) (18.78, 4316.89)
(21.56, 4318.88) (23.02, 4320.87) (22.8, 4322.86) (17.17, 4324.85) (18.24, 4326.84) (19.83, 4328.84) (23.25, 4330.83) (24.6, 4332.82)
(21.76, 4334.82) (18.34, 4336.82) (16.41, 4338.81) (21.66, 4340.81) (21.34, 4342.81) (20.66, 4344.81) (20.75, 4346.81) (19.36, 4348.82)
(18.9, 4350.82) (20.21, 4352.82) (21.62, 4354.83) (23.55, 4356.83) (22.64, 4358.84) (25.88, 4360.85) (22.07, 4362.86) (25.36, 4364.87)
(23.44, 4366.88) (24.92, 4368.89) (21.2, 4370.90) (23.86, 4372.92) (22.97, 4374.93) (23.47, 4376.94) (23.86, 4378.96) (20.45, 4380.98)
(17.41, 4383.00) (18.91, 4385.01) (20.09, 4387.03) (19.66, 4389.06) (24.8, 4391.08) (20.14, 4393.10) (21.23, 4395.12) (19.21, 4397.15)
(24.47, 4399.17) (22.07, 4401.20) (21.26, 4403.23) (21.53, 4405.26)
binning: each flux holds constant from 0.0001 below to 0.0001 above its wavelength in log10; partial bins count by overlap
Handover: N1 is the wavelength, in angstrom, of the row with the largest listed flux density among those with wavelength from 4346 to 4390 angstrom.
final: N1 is 4360.85 angstrom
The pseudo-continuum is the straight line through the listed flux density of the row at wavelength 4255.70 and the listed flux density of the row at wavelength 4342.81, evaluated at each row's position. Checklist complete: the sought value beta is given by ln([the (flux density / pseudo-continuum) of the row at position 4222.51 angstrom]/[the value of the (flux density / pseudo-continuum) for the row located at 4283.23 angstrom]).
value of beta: 0.06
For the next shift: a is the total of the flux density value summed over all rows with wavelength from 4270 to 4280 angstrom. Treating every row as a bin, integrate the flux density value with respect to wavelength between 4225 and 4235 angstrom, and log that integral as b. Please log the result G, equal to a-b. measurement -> -79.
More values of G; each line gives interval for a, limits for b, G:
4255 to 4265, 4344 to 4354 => -102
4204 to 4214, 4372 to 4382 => -134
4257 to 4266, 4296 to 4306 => -41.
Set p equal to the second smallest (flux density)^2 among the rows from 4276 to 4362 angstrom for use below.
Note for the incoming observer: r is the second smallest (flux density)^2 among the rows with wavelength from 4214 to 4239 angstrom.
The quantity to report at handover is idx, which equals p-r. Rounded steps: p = 189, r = 245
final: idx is -56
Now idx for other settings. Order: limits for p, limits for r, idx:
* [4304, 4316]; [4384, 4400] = -121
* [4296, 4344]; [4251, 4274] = -119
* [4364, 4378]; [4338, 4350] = 153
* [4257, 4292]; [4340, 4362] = -124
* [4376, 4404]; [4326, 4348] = 25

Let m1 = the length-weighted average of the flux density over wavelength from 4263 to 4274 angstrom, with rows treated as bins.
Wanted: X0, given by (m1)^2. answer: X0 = 350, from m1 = 18.7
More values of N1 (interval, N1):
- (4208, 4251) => 4242.00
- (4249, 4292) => 4279.28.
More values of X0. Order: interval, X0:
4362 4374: 552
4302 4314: 295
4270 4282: 318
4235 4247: 390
